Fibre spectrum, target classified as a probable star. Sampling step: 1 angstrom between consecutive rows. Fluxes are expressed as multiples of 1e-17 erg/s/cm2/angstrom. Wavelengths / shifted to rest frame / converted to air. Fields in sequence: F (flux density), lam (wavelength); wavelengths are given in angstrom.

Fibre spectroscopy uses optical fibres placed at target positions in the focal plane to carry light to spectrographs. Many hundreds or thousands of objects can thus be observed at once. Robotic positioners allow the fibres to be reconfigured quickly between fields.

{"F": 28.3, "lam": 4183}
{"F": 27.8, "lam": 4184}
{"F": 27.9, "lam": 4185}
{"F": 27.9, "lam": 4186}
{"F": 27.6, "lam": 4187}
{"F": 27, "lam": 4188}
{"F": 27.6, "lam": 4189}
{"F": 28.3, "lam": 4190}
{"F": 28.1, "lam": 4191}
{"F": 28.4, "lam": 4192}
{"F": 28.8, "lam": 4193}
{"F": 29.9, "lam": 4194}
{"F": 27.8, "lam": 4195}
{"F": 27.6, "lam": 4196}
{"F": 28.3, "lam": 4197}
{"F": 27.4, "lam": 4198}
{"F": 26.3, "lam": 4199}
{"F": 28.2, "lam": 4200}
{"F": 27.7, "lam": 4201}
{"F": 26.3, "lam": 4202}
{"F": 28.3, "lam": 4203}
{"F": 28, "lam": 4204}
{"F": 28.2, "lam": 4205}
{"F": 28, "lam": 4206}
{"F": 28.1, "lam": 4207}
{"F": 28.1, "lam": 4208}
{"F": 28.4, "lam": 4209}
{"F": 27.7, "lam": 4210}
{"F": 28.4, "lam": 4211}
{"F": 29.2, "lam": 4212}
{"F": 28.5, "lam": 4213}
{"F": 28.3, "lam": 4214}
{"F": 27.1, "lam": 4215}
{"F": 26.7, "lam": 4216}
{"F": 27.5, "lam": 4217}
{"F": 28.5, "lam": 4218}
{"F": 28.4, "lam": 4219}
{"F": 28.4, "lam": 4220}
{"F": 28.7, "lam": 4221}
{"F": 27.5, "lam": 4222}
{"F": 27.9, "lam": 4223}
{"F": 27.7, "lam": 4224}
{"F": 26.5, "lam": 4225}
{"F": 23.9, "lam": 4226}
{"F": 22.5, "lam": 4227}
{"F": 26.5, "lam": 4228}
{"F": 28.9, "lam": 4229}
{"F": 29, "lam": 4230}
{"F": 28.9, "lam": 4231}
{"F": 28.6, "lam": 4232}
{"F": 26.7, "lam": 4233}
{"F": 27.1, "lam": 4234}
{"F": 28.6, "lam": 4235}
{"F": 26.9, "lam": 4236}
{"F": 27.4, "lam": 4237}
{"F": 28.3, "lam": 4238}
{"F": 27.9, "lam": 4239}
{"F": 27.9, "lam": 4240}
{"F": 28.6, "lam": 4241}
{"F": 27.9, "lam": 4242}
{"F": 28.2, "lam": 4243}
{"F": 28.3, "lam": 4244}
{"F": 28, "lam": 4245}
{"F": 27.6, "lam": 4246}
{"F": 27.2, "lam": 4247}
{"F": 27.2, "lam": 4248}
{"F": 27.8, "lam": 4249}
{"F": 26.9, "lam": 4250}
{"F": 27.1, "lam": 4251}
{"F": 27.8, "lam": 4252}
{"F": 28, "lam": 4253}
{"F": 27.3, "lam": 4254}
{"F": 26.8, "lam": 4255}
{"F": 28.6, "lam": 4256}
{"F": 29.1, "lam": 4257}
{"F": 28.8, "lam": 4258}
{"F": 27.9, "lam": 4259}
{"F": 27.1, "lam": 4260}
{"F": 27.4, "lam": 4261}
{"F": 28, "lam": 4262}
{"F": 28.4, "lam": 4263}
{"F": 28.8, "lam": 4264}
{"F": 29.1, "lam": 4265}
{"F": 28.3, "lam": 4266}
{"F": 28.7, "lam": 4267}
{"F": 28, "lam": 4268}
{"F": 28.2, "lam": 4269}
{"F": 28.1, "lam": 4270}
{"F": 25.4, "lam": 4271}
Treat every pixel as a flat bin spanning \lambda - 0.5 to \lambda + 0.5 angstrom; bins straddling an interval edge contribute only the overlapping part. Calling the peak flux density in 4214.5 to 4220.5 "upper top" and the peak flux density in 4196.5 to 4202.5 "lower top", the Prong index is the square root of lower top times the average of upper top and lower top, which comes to 28.3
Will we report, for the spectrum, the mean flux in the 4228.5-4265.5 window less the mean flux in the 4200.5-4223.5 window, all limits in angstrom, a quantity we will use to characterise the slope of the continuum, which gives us 0.0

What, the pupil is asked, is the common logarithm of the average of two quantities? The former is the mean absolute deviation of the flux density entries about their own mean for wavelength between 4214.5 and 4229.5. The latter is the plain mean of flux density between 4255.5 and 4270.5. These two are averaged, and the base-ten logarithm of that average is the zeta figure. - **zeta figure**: 1.17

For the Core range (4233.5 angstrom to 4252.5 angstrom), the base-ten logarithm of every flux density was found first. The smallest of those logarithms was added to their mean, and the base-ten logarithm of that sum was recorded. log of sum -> 0.458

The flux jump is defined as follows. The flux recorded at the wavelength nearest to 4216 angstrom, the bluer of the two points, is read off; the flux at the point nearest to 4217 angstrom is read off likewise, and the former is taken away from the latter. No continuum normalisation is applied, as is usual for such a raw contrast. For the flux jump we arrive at 0.80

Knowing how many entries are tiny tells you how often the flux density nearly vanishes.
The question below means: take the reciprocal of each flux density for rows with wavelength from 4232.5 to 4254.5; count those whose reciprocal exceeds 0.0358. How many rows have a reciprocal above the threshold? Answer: 15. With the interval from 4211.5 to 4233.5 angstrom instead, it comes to 11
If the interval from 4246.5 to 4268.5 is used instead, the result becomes 11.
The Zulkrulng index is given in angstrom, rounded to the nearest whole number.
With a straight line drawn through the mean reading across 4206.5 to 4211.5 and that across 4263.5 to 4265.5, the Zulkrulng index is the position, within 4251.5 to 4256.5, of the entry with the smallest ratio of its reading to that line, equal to 4255 angstrom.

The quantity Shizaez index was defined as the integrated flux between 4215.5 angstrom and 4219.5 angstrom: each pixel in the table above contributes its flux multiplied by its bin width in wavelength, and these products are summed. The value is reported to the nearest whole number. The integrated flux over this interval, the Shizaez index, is 111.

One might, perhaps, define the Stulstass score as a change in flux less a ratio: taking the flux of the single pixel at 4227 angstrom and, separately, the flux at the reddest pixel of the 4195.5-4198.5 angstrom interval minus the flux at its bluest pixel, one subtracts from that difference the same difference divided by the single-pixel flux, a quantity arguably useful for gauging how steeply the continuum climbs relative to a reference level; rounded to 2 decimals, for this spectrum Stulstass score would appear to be -0.19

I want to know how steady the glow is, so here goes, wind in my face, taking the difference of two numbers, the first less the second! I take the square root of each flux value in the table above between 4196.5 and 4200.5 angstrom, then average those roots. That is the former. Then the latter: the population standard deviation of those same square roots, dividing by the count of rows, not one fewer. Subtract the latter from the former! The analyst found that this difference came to 5.17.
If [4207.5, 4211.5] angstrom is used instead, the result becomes 5.28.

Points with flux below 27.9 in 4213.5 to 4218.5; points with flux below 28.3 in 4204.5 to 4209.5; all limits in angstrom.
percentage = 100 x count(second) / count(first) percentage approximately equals 133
